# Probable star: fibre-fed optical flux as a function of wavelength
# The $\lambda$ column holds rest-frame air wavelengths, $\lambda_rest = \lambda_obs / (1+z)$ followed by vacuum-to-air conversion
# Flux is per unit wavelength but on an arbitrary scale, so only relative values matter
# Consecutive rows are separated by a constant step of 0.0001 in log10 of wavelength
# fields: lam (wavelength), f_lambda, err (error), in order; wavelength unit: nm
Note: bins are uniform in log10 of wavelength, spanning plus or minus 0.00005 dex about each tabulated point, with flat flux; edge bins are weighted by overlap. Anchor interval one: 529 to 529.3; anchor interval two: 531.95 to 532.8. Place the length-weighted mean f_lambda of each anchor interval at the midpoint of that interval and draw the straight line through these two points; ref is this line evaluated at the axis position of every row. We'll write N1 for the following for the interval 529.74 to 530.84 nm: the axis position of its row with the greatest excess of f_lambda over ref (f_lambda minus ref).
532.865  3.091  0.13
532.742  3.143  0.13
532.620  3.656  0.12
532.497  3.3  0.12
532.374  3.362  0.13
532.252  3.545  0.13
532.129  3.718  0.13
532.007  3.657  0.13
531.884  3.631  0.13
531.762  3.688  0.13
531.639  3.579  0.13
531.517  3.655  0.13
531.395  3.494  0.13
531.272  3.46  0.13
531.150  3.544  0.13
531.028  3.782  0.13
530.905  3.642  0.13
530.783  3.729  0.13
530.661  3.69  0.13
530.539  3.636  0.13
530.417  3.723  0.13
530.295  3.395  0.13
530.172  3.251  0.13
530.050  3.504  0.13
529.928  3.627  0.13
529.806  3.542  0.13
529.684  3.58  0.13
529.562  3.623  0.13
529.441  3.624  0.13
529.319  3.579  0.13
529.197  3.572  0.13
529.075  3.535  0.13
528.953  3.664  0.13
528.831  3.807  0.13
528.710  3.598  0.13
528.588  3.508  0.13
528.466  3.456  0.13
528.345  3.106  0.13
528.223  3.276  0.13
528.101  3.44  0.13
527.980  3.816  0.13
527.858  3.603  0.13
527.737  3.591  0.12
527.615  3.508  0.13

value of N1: 530.783 nm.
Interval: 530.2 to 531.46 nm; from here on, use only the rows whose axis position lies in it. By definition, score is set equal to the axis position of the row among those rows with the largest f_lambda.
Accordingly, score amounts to 531.028 nm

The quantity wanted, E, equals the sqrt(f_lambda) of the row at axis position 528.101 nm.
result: 1.855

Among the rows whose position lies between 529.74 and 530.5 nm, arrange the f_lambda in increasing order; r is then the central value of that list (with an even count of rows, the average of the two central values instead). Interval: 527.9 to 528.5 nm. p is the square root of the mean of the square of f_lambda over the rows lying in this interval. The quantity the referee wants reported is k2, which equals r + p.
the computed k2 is 6.95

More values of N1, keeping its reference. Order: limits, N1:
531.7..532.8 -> 532.129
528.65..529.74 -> 528.831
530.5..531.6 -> 531.028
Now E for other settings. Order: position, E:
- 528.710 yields 1.897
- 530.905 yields 1.908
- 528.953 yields 1.914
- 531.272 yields 1.860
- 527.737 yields 1.895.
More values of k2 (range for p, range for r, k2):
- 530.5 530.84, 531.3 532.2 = 7.34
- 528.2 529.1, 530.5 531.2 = 7.17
